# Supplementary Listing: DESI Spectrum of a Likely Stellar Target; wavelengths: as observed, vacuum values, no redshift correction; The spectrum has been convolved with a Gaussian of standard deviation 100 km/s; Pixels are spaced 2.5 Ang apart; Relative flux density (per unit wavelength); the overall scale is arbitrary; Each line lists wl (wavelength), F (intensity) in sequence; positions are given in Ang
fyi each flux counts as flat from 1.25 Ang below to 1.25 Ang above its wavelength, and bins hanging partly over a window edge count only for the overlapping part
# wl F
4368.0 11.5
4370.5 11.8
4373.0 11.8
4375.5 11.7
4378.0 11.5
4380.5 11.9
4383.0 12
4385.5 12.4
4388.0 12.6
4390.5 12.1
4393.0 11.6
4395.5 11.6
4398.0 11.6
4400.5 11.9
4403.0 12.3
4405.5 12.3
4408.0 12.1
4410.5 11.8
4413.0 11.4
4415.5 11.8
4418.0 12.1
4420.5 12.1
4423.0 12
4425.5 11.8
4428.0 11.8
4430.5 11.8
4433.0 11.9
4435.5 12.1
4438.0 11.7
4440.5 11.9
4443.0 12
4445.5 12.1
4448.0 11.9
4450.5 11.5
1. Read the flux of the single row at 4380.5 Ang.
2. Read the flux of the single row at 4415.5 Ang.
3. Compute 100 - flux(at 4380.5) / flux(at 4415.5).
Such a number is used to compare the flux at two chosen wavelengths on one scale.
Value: 99.0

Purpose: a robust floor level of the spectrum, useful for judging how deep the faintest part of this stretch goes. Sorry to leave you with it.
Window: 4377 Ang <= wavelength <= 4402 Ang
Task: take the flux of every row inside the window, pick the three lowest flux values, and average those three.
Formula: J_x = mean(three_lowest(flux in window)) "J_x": 11.6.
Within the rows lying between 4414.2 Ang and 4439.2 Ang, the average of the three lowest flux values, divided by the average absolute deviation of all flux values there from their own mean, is 89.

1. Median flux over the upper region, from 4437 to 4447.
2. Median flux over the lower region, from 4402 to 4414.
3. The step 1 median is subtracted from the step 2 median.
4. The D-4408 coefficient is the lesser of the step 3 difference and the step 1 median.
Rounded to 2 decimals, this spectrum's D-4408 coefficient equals 0.15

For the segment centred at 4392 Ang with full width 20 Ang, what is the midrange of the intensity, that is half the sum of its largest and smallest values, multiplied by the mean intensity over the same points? 145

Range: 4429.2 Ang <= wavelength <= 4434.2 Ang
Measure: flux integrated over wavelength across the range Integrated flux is 59.2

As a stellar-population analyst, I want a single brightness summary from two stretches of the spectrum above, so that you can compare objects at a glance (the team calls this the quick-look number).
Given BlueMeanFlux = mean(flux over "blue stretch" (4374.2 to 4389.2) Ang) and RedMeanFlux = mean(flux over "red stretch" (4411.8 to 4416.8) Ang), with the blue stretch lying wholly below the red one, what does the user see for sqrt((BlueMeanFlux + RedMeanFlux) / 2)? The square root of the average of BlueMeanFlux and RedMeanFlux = 3.44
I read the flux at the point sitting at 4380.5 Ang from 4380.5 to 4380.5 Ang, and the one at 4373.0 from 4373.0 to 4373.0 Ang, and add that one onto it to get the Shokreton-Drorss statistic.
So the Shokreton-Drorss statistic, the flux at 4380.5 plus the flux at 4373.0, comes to 23.7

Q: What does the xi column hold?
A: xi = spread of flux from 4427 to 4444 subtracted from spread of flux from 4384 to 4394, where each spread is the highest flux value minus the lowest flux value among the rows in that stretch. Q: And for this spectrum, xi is 0.6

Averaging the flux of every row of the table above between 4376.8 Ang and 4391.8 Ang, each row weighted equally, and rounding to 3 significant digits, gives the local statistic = 12.1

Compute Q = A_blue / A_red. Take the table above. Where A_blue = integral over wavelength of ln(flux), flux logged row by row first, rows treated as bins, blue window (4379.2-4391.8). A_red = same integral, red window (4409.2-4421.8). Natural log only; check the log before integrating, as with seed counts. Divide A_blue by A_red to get 1.01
